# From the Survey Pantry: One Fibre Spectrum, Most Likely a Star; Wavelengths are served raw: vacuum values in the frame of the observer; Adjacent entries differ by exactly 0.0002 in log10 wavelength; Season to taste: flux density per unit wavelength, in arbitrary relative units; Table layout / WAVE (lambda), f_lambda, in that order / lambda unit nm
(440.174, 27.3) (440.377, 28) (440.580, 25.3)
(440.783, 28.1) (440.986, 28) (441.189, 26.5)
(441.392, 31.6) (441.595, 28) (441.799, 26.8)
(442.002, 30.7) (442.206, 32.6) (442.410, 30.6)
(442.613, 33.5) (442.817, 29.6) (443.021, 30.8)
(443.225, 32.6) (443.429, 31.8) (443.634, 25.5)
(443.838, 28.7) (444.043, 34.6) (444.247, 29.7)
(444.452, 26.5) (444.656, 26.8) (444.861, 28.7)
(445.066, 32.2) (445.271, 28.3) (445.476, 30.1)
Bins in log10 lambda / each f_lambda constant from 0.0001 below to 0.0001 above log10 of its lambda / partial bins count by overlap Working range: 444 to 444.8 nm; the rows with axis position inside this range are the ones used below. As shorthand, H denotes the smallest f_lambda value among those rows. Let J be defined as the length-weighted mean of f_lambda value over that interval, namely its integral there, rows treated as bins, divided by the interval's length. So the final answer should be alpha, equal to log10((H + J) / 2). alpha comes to 1.44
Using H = 26.5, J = 29.0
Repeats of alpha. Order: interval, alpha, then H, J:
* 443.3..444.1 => 1.44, 25.5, 30.0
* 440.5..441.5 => 1.43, 25.3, 28.0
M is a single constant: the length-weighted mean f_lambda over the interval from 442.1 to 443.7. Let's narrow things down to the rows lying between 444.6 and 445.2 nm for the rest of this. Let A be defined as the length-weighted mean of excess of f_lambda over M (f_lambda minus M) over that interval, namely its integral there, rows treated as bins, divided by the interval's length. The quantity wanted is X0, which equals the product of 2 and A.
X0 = -3.2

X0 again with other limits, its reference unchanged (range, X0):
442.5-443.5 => 1.3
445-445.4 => -1.8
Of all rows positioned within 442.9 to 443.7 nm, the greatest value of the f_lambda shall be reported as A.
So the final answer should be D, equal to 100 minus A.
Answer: 67.4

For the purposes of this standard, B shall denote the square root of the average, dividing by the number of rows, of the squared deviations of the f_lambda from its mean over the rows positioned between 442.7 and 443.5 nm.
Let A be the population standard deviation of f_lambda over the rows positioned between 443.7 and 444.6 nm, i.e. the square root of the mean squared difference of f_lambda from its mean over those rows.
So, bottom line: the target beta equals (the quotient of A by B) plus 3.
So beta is 5.6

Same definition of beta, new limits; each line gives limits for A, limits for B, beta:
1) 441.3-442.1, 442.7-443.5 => 4.7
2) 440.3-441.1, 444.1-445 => 3.9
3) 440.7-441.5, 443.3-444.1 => 3.6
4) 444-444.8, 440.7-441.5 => 4.7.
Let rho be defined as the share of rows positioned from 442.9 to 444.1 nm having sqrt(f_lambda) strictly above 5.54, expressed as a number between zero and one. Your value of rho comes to 0.67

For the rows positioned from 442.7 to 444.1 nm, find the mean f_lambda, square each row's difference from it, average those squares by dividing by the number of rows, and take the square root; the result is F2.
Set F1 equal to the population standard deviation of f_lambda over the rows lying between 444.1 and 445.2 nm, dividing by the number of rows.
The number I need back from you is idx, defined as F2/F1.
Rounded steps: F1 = 2.1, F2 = 2.73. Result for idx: 1.3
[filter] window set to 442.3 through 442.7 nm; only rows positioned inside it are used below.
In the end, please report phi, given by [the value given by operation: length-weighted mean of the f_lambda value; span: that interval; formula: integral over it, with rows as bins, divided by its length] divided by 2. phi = 16.0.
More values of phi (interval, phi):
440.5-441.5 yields 14.0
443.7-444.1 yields 15.4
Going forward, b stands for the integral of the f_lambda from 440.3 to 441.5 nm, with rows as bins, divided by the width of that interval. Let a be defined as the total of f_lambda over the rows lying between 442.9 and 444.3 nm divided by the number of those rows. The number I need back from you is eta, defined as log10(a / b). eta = 0.039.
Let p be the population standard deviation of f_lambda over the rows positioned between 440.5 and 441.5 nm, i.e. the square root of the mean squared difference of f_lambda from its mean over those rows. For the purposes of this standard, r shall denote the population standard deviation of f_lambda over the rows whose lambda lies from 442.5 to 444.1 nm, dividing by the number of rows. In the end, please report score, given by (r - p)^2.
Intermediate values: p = 2.12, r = 2.7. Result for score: 0.4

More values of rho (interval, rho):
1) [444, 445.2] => 0.33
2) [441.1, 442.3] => 0.50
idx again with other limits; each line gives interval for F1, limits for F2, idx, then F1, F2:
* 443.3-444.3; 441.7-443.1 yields 0.7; 3.0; 2.00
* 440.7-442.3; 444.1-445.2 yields 1.0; 2.1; 2.08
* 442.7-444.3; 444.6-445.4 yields 0.8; 2.6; 1.98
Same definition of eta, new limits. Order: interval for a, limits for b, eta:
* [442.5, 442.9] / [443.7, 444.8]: 0.035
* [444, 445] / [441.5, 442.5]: -0.007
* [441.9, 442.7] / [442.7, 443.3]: 0.012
